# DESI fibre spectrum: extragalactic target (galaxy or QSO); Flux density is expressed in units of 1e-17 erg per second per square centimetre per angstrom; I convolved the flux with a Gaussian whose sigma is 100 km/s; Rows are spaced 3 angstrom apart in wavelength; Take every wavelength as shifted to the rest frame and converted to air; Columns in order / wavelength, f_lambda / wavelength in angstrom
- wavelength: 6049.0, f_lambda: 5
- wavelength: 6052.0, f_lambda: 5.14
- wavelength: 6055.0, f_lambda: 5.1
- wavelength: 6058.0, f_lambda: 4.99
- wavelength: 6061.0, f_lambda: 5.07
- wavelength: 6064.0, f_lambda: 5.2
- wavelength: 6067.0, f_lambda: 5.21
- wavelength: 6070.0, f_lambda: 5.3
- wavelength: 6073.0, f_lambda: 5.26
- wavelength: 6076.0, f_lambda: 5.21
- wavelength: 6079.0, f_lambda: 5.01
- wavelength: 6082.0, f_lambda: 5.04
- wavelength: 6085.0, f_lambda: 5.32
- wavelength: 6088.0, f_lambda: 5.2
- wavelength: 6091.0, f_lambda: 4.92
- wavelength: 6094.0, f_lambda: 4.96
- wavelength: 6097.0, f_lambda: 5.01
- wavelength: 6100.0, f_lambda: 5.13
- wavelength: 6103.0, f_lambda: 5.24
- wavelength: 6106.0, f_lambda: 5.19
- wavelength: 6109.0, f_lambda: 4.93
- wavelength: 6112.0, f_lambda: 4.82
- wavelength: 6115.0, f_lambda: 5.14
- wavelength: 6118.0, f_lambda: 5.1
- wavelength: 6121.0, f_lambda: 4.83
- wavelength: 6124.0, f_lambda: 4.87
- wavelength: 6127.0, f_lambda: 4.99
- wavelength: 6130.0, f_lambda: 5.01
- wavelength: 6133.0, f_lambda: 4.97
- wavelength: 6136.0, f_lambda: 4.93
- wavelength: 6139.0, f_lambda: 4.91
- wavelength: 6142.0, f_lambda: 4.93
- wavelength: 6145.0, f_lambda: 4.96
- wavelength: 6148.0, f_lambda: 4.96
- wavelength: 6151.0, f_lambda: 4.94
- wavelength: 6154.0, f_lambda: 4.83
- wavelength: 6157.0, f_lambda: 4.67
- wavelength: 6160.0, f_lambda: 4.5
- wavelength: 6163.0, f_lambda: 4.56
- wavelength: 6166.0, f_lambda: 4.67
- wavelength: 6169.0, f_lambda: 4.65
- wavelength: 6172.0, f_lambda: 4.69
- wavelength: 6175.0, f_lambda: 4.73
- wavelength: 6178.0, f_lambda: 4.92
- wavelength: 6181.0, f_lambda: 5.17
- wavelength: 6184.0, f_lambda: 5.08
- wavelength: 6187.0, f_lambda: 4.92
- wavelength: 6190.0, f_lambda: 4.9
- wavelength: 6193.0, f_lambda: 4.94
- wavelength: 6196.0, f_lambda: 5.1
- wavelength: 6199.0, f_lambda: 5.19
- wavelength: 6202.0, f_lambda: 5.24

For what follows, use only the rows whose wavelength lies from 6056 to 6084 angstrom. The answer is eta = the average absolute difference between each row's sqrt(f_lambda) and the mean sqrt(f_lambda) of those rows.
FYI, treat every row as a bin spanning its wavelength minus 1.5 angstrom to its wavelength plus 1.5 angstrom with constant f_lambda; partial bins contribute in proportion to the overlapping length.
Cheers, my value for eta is 0.023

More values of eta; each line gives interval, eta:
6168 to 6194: 0.030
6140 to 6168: 0.037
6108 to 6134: 0.020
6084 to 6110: 0.029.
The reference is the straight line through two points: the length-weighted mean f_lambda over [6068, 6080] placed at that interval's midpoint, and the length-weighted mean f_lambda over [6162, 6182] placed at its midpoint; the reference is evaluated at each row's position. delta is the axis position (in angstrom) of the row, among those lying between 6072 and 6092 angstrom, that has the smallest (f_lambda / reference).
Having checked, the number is 6091.0 angstrom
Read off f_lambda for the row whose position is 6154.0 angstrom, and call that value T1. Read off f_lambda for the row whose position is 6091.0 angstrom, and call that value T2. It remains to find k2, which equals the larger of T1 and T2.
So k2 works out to 4.92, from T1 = 4.83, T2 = 4.92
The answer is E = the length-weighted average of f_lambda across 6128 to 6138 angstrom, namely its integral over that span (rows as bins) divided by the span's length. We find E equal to 4.97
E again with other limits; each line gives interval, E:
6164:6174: 4.67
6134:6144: 4.93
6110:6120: 5.01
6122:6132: 4.95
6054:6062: 5.05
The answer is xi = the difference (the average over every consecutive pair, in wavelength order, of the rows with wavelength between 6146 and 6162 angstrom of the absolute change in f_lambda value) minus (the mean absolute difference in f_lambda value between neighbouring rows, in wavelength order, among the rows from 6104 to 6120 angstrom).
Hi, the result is -0.07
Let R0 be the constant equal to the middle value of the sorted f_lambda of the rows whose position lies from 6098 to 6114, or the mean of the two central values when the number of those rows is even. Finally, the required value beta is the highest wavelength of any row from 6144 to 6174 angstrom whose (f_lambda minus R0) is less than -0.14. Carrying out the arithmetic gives 6172.0 angstrom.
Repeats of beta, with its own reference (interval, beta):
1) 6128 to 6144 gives 6142.0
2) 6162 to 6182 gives 6178.0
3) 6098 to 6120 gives 6112.0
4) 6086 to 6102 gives 6094.0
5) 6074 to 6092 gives 6091.0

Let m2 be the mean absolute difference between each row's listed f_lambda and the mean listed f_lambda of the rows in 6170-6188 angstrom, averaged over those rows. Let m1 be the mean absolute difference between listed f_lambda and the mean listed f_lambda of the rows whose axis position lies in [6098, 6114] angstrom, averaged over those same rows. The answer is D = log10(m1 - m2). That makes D -1.97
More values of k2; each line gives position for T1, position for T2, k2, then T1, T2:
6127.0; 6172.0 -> 4.99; 4.99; 4.69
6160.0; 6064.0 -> 5.20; 4.5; 5.2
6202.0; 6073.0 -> 5.26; 5.24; 5.26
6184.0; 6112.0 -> 5.08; 5.08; 4.82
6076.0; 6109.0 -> 5.21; 5.21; 4.93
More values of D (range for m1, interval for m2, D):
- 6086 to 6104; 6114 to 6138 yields -1.48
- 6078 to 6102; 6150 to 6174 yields -2.06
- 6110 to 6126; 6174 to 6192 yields -1.70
